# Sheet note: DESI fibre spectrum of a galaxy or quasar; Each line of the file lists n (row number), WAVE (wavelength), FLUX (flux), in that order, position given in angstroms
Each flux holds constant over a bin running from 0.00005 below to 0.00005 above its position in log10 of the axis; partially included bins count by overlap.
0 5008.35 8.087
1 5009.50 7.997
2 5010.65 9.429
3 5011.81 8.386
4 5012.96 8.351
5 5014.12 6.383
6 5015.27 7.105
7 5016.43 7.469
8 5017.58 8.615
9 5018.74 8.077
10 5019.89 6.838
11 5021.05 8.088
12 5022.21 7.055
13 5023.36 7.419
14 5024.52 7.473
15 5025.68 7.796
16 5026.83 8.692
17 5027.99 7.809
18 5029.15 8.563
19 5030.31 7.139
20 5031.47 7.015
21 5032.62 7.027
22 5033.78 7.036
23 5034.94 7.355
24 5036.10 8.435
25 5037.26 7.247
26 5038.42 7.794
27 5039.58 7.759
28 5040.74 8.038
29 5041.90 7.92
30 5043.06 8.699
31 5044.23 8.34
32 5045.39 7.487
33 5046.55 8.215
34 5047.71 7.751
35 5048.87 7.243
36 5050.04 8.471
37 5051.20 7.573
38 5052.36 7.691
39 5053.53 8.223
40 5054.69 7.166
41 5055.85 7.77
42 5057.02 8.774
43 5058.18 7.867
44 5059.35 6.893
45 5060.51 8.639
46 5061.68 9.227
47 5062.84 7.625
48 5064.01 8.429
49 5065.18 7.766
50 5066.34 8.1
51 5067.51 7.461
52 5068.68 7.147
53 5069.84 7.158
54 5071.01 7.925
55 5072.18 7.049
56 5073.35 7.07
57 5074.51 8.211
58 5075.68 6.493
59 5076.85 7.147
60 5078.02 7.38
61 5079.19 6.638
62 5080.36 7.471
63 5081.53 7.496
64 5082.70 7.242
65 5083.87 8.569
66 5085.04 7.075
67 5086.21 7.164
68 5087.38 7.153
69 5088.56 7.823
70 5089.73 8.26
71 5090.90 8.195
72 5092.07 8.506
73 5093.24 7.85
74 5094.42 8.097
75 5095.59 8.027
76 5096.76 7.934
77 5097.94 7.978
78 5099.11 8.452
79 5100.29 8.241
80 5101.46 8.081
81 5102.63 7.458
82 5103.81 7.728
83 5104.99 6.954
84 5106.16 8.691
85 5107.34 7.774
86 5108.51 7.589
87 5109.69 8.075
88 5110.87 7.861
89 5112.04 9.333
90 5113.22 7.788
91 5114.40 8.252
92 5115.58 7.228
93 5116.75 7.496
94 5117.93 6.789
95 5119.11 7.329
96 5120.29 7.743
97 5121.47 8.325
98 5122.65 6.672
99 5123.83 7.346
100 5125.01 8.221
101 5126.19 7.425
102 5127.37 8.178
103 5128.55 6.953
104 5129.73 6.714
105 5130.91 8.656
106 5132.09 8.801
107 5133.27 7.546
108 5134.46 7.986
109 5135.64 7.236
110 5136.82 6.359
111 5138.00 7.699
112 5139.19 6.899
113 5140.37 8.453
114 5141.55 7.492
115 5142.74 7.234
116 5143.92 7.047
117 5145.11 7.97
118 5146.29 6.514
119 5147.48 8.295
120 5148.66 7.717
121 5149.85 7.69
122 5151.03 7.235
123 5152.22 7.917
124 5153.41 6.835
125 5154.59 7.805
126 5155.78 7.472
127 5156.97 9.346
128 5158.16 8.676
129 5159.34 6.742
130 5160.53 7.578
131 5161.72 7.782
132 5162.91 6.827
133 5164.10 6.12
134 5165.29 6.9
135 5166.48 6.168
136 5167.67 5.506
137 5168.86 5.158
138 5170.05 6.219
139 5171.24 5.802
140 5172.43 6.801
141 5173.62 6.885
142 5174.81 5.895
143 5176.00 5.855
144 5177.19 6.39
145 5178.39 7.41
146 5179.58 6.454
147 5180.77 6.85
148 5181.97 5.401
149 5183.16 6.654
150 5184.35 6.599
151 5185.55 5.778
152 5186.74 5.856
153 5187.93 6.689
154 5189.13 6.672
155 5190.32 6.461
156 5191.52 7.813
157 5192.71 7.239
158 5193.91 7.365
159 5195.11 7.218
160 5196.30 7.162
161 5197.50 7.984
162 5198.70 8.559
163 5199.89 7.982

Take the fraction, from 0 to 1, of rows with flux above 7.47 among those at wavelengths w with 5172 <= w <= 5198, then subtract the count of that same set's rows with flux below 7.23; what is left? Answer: -17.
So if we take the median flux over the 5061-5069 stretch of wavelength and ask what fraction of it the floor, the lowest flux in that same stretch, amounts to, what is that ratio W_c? 0.920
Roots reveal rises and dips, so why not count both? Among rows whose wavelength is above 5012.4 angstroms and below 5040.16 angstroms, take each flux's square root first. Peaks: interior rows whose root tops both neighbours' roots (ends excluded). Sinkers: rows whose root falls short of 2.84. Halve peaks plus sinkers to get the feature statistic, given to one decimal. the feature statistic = 11.5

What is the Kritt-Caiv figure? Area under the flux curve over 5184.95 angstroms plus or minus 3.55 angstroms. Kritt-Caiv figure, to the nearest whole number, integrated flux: 44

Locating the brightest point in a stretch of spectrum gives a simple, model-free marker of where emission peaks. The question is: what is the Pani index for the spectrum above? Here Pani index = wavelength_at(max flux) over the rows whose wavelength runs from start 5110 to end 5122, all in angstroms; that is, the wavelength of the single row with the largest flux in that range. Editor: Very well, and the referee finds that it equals 5112.04 angstroms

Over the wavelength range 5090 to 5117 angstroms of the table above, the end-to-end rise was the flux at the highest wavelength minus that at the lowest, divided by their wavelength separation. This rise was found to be -0.03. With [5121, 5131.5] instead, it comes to 0.04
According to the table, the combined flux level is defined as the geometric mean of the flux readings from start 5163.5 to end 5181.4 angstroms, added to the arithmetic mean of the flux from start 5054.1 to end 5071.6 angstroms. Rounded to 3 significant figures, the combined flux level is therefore 14.1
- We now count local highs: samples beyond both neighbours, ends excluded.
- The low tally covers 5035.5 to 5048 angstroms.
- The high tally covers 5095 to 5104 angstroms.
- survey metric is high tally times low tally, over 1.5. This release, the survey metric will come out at 2.7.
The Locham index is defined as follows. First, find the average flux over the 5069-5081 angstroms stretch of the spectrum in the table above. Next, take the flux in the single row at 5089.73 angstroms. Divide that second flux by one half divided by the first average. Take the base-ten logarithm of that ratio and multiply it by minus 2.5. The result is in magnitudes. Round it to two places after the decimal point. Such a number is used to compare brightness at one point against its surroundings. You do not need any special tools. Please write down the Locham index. -5.20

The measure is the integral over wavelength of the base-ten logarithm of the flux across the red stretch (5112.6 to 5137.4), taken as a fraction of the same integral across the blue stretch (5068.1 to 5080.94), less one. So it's 1.0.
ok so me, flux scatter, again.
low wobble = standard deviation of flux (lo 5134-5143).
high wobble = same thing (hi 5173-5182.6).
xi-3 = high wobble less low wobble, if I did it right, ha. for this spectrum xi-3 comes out 0.01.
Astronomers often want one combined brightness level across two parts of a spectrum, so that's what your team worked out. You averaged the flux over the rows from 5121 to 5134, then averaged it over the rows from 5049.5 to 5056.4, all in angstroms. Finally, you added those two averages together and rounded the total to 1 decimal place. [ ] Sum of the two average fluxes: 15.5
